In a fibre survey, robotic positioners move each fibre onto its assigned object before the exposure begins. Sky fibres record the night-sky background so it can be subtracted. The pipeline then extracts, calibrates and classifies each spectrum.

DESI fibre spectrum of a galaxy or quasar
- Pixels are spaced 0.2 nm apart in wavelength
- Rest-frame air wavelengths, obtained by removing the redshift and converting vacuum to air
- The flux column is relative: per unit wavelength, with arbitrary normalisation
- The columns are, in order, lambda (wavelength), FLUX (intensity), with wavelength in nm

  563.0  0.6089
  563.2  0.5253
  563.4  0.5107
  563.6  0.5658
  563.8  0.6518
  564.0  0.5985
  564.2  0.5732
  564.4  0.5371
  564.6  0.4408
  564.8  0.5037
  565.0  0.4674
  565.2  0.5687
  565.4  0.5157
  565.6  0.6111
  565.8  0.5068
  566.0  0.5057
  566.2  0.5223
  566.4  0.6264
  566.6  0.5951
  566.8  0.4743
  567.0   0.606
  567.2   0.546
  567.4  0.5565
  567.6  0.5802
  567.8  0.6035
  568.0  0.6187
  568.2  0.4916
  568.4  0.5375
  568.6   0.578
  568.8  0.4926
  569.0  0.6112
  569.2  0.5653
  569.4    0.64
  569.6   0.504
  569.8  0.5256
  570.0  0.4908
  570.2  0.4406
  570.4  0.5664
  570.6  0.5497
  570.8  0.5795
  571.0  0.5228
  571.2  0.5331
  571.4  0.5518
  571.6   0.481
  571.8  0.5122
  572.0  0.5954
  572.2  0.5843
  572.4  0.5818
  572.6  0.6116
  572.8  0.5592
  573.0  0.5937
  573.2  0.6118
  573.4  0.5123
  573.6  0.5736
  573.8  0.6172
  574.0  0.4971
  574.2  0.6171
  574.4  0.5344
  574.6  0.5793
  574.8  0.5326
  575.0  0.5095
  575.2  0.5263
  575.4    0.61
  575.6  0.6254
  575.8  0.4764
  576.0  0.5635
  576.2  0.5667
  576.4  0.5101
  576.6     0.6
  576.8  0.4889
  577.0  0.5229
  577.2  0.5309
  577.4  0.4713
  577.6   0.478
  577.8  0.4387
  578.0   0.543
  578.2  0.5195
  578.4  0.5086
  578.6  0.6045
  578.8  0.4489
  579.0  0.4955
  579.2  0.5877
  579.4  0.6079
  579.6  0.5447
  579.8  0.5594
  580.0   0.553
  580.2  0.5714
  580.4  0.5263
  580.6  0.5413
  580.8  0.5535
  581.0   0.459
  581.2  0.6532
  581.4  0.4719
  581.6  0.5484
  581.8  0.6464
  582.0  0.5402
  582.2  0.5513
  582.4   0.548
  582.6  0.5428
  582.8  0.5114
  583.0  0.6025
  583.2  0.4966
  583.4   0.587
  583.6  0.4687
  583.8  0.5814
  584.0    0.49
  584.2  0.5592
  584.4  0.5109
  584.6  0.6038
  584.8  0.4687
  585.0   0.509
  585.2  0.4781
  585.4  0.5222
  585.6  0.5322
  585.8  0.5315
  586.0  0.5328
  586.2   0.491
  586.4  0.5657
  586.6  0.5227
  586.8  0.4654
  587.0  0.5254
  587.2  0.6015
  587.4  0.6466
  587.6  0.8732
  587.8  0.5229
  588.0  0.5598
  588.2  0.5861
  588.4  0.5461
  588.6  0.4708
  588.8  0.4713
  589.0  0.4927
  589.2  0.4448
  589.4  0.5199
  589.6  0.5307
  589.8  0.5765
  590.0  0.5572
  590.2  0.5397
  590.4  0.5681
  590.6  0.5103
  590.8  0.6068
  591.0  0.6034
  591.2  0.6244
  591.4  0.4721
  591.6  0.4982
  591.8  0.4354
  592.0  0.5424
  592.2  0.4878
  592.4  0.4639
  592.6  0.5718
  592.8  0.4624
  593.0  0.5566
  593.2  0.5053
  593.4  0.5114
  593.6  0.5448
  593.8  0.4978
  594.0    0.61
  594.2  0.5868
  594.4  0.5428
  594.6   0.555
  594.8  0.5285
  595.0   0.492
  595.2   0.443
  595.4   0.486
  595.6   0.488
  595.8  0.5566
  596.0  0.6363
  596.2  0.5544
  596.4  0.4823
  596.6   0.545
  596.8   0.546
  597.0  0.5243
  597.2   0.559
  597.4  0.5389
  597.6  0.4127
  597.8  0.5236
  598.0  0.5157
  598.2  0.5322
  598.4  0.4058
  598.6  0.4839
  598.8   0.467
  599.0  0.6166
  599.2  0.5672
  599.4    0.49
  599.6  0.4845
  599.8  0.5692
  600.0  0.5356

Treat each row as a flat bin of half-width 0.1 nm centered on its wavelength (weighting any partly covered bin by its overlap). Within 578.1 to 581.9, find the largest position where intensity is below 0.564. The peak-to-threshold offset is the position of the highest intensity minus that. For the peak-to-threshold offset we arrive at -0.40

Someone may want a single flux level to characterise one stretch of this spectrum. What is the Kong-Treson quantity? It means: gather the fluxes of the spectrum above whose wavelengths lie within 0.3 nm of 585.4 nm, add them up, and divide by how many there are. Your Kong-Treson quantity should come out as 0.511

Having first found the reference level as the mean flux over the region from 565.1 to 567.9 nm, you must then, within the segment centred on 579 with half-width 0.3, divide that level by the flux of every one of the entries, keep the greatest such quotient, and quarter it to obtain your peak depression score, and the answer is 0.31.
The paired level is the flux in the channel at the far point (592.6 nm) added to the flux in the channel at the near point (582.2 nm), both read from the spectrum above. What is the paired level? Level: 1.12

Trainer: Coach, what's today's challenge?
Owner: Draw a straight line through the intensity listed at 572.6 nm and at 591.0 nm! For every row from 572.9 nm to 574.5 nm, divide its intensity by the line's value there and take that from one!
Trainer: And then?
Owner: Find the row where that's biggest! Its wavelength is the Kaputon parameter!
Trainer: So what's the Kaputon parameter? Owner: 574.0 nm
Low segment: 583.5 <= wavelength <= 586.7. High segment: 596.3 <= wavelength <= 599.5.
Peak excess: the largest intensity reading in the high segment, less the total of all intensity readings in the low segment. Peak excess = -7.75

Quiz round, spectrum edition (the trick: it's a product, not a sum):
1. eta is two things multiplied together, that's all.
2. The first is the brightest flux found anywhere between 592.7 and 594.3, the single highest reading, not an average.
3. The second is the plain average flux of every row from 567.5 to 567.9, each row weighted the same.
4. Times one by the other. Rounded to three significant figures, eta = 0.361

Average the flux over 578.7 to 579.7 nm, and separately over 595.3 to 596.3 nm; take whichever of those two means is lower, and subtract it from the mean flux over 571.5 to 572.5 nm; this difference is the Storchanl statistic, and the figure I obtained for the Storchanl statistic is 0.01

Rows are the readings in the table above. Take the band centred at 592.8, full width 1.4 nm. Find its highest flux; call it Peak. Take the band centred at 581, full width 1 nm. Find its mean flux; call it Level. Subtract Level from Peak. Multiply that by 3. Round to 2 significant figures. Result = 0.11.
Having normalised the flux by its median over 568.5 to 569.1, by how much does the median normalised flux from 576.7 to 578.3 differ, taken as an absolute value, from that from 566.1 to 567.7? 0.11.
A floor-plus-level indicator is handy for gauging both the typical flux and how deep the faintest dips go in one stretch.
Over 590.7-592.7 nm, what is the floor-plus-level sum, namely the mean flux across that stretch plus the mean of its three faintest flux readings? 0.99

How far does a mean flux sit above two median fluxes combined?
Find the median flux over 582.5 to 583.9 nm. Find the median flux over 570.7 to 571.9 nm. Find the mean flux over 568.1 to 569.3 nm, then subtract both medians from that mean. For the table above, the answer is -0.52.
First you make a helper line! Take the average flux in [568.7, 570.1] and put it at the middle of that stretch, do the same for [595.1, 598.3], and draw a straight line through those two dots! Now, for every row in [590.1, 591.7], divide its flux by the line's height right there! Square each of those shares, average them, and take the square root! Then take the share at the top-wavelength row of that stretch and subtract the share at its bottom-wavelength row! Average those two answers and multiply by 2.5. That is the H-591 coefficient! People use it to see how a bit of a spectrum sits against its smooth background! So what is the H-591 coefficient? 1.22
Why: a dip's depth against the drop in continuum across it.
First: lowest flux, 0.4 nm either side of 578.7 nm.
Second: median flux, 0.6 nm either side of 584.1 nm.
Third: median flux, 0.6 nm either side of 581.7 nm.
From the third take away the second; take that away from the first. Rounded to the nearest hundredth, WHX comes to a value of 0.43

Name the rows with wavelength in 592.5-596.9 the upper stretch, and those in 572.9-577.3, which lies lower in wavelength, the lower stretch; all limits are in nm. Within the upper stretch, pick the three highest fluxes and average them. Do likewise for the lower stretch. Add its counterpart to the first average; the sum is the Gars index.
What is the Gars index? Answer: 1.23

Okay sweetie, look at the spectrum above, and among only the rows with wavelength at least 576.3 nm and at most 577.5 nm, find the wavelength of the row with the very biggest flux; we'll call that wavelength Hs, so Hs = 576.6 nm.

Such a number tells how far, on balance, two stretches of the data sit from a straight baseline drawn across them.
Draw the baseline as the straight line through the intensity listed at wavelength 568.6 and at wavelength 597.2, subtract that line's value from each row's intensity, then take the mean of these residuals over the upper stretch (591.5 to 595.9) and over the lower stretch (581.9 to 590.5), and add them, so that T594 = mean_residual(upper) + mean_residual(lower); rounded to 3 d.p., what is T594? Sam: -0.070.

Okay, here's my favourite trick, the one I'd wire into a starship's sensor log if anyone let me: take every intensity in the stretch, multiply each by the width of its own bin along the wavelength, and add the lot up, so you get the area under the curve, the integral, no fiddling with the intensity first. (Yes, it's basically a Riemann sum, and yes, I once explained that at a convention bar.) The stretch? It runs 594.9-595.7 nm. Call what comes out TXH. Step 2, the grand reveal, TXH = 0.38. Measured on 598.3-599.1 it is 0.39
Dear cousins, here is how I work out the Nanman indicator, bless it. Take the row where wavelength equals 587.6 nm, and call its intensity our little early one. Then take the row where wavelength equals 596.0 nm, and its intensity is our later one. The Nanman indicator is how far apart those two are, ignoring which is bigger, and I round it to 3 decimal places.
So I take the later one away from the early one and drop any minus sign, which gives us 0.237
